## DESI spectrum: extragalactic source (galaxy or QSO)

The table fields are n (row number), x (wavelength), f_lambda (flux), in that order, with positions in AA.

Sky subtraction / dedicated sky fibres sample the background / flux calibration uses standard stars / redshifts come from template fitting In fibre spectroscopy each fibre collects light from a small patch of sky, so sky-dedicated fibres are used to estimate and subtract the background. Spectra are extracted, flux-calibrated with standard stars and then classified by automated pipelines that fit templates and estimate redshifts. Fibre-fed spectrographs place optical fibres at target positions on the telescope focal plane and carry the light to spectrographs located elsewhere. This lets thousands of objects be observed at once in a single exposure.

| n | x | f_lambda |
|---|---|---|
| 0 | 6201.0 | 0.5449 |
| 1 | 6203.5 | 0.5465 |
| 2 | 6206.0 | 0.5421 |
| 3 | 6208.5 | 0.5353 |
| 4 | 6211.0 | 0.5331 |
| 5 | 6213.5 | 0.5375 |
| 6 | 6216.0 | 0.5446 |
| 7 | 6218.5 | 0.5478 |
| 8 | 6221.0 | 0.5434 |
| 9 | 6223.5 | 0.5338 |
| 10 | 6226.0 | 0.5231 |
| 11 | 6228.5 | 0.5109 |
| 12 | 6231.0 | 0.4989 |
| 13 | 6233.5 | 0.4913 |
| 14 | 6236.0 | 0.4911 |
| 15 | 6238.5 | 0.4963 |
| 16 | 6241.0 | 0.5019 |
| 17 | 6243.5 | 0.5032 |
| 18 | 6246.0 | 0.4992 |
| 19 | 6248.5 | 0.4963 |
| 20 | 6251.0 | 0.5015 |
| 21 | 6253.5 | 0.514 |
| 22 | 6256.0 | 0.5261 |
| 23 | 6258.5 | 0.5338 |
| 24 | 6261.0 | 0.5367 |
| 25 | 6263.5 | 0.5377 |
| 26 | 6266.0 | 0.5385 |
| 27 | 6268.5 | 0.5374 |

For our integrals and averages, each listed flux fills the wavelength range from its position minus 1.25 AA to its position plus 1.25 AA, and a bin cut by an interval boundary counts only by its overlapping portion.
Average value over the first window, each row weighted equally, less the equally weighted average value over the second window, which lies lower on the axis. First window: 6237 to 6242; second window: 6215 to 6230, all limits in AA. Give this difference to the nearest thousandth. -0.035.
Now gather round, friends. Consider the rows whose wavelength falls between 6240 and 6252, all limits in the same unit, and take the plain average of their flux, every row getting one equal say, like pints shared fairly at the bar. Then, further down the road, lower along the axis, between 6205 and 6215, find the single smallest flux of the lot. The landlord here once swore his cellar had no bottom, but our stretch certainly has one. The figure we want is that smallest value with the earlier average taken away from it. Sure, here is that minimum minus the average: 0.033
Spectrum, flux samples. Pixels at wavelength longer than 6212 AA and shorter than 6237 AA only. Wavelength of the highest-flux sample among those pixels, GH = 6218.5 AA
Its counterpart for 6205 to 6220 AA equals 6218.5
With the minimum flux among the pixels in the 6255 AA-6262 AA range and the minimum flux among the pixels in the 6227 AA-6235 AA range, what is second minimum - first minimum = -0.03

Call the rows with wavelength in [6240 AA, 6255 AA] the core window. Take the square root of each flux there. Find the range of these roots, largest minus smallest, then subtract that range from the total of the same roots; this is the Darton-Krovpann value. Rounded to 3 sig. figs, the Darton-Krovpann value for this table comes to 4.24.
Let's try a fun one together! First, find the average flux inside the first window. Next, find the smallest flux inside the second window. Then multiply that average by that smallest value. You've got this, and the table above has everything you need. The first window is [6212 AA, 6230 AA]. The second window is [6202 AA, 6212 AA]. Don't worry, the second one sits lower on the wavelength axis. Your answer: 0.285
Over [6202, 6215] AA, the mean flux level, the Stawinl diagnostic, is 0.539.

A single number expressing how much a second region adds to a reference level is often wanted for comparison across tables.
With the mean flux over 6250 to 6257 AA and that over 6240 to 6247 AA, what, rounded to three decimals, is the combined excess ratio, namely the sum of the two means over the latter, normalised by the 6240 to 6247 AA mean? 2.025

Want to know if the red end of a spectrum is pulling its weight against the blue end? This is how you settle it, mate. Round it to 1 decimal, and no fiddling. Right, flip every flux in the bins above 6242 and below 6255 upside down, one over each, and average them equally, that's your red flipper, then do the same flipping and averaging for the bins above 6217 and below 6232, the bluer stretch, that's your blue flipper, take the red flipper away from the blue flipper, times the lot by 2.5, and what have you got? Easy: -0.2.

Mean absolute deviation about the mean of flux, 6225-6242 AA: 0.0086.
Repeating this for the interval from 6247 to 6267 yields 0.0144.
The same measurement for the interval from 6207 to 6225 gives 0.0051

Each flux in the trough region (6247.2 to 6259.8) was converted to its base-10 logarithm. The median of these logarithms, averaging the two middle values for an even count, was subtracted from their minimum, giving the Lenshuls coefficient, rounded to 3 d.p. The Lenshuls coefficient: -0.015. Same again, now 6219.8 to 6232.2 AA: -0.021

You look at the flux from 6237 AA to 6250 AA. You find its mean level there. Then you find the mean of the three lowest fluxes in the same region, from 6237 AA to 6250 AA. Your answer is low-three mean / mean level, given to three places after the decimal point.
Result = 0.996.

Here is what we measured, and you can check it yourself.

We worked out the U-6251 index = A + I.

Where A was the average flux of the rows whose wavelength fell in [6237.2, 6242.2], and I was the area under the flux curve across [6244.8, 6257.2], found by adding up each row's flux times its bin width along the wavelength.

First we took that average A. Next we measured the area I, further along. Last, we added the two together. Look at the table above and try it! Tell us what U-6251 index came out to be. 6.8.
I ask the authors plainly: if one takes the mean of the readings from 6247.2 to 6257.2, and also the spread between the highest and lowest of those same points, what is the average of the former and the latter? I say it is 0.270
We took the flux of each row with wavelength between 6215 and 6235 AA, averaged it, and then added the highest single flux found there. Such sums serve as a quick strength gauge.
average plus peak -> 1.07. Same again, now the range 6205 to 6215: 1.08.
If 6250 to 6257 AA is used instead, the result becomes 1.04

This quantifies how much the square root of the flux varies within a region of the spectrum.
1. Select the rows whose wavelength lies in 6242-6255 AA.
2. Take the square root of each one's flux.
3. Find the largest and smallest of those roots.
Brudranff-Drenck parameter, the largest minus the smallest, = 0.012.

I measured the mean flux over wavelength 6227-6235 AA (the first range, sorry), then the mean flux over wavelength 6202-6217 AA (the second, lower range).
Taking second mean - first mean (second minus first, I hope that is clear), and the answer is 0.04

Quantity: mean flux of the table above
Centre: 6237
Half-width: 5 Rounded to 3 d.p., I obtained 0.495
